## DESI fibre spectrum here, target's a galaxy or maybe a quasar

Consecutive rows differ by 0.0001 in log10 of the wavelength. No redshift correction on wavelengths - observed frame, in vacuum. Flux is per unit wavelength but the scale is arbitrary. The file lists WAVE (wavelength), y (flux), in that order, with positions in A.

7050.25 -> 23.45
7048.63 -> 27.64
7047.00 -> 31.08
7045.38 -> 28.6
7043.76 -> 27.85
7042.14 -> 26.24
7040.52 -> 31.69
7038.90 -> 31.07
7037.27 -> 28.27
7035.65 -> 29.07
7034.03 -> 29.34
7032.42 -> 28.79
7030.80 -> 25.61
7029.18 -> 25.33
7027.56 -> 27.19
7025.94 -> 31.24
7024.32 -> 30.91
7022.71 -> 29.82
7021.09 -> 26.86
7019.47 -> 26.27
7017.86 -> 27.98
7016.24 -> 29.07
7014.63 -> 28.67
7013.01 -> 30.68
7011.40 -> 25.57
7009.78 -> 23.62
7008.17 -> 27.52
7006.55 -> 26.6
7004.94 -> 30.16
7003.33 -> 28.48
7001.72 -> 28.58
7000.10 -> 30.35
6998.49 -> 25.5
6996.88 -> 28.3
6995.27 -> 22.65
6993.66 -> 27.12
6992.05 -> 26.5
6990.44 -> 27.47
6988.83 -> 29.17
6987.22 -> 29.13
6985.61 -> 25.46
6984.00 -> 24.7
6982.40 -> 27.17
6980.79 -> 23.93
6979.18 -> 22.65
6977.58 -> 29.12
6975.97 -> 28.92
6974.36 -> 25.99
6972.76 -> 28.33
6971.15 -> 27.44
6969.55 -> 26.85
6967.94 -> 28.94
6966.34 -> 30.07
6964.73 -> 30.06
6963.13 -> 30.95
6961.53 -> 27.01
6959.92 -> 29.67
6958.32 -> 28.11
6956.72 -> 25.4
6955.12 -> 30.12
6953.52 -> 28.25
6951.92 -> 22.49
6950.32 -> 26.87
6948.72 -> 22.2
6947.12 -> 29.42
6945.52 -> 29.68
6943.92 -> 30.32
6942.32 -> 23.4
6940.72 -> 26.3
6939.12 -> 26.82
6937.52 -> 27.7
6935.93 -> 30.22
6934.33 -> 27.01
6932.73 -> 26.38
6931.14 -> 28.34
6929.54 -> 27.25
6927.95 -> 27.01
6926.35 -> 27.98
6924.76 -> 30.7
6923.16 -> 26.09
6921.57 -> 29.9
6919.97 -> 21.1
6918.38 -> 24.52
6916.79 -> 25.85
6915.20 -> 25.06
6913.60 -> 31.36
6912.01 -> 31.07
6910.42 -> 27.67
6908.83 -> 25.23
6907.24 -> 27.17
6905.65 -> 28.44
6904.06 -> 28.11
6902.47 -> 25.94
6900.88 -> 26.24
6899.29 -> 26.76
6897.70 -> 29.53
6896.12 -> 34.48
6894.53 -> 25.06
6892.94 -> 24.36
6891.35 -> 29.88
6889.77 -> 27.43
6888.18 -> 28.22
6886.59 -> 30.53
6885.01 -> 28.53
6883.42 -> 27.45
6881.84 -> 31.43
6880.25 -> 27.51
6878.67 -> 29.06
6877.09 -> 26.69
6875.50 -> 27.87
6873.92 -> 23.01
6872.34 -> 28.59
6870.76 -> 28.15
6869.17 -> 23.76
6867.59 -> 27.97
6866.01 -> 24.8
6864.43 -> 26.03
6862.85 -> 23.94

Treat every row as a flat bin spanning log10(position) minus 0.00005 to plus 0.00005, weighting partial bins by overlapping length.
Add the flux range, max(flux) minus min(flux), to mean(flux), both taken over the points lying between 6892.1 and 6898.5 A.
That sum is 38.5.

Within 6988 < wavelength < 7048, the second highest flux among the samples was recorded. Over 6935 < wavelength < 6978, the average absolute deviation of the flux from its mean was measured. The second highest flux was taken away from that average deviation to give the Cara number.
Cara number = -29.4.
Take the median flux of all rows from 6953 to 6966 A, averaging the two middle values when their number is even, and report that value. 29.0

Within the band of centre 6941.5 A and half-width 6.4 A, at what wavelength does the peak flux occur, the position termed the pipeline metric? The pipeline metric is 6943.92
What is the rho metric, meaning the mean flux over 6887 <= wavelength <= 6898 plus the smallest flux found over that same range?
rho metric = 52.8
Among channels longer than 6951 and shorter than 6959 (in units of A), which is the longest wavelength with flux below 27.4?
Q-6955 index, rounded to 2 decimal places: 6956.72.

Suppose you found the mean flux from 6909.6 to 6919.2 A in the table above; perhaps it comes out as 27.6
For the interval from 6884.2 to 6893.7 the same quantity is 28.2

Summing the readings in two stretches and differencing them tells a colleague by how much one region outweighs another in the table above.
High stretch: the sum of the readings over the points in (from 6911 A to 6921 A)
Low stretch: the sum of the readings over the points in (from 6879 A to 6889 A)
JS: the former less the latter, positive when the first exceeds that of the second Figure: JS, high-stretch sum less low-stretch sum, -15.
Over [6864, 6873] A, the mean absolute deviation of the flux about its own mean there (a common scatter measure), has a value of 1.69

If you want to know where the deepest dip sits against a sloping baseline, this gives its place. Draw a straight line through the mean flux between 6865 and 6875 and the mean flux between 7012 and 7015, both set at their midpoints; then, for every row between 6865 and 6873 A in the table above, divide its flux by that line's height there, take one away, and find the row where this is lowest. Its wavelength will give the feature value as 6869.17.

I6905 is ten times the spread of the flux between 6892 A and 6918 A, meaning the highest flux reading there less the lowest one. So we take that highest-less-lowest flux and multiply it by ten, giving 101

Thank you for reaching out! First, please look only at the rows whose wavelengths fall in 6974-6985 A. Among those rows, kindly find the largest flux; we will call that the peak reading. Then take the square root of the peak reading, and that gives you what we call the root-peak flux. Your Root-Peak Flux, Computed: 5.40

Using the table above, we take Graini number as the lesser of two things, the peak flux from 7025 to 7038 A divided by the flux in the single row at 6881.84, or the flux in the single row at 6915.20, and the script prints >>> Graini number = 0.99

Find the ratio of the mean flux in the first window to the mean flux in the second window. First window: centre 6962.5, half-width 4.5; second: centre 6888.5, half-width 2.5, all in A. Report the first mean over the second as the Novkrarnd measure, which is 1.02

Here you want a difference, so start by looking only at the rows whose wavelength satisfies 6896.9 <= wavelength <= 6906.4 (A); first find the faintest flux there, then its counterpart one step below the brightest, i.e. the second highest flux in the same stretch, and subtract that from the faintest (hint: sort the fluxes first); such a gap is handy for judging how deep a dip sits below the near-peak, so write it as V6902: -2.5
